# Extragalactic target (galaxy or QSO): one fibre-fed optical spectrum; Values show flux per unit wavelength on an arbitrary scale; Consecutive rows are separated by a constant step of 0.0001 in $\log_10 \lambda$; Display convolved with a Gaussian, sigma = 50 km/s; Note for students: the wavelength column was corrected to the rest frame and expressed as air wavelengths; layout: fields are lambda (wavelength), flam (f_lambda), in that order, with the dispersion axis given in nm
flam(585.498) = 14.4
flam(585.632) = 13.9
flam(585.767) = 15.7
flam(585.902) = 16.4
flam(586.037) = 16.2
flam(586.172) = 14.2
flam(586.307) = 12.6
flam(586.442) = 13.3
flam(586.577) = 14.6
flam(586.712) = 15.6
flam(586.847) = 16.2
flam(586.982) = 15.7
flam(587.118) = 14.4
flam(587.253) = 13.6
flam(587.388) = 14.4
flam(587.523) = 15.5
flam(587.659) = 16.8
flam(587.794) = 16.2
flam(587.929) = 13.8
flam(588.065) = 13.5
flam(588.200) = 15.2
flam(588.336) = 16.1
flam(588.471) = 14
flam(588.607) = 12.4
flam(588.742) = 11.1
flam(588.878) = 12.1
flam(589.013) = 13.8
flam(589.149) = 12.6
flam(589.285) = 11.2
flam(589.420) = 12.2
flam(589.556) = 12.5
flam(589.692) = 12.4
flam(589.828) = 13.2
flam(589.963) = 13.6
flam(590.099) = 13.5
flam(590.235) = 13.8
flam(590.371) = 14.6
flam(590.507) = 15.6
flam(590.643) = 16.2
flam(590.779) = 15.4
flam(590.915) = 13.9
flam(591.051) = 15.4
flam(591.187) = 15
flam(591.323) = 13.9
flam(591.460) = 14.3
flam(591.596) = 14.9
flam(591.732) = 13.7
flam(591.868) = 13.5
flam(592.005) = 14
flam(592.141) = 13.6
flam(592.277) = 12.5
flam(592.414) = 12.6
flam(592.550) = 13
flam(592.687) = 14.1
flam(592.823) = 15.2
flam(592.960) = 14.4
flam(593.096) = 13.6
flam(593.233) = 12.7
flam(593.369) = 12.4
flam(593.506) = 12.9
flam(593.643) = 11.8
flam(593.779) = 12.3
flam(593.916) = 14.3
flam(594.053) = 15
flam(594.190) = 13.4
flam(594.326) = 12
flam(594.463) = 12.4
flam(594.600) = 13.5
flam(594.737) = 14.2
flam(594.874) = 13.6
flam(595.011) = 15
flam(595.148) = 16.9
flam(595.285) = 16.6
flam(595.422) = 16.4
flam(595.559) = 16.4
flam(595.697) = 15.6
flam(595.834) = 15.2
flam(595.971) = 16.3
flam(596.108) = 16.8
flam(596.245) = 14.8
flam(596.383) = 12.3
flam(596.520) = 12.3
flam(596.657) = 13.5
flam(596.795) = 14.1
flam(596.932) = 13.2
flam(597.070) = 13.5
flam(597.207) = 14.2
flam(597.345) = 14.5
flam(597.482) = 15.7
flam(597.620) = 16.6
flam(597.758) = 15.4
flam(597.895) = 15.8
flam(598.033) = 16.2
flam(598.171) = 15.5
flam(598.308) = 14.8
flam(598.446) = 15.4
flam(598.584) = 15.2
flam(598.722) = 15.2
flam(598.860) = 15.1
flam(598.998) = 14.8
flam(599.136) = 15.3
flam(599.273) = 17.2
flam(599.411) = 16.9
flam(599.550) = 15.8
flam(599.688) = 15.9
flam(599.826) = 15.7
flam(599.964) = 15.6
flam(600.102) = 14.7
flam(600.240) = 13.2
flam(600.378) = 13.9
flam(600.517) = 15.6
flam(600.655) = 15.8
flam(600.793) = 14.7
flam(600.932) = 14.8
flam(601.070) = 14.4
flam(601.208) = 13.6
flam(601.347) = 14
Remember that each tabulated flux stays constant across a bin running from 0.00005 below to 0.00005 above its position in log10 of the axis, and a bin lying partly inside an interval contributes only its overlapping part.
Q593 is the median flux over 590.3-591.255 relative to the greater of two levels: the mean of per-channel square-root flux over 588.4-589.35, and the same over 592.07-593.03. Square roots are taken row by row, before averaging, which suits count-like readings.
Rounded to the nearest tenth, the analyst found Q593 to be 4.2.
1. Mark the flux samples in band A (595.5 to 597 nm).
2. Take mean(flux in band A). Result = 14.6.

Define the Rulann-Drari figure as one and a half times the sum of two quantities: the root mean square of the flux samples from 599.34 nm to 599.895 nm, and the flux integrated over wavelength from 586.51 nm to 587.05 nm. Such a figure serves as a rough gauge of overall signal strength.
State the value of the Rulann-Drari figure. 36.7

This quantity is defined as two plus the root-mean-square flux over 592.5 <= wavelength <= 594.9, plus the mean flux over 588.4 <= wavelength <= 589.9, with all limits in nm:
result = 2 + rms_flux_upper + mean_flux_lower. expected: 27.9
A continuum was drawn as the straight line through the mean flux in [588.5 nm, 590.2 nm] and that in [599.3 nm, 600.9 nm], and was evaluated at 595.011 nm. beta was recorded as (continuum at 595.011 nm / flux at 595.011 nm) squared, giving 0.87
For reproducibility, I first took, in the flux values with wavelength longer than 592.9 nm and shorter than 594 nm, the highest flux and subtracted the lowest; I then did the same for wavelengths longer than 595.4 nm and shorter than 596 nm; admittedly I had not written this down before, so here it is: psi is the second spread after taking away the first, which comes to -1.4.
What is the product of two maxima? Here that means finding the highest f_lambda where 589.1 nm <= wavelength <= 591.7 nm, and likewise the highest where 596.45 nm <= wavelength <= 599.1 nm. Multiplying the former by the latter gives 269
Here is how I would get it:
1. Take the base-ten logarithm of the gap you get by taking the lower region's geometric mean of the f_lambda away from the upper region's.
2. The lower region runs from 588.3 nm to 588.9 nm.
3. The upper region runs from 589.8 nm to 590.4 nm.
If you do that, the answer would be -0.15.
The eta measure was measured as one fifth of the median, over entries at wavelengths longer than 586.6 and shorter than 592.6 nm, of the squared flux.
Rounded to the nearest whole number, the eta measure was 38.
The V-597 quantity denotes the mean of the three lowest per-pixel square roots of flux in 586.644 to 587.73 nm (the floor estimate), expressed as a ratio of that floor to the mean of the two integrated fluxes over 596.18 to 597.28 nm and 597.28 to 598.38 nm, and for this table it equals 0.235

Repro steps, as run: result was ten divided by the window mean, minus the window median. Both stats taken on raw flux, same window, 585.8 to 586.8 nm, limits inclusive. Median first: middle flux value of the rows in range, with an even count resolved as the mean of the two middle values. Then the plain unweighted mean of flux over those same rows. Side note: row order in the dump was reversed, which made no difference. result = -13.9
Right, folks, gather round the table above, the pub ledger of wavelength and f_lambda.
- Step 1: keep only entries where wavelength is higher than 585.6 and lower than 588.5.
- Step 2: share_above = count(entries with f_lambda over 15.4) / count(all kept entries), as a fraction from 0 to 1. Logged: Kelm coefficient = 0.45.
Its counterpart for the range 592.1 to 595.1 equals 0.00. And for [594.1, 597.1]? 0.32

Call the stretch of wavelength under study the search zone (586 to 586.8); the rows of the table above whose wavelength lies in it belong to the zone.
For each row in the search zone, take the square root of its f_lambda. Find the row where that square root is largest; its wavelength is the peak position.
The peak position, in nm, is 586.037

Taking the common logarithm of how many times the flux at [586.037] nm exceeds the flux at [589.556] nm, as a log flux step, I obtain 0.11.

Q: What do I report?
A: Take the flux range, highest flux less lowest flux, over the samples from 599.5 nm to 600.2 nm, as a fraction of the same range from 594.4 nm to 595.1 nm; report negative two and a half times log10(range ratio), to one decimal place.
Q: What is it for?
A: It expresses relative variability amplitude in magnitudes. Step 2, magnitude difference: 0.8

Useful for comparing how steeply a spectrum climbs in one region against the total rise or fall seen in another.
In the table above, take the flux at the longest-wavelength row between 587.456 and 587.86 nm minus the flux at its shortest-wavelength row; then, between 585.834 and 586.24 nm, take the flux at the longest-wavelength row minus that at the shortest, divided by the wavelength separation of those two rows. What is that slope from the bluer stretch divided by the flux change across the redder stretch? -12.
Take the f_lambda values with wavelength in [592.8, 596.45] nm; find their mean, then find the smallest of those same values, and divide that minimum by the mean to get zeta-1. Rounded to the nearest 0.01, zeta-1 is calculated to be 0.83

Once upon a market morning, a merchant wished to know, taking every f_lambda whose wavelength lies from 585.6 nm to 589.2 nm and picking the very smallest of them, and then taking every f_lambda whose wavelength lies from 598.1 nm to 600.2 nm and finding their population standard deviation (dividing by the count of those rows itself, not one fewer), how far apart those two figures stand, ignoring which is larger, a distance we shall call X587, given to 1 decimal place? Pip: 10.4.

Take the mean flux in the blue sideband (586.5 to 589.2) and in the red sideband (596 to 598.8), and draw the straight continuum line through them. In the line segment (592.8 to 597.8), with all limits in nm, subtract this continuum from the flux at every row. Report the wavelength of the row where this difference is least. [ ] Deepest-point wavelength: 593.643 nm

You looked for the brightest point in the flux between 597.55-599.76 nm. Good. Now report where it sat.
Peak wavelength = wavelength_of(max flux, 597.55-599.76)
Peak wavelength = 599.273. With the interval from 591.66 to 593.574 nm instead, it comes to 592.823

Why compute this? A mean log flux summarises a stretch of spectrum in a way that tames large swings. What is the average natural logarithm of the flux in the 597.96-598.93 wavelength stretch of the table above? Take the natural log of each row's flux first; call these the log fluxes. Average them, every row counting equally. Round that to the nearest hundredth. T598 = 2.73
